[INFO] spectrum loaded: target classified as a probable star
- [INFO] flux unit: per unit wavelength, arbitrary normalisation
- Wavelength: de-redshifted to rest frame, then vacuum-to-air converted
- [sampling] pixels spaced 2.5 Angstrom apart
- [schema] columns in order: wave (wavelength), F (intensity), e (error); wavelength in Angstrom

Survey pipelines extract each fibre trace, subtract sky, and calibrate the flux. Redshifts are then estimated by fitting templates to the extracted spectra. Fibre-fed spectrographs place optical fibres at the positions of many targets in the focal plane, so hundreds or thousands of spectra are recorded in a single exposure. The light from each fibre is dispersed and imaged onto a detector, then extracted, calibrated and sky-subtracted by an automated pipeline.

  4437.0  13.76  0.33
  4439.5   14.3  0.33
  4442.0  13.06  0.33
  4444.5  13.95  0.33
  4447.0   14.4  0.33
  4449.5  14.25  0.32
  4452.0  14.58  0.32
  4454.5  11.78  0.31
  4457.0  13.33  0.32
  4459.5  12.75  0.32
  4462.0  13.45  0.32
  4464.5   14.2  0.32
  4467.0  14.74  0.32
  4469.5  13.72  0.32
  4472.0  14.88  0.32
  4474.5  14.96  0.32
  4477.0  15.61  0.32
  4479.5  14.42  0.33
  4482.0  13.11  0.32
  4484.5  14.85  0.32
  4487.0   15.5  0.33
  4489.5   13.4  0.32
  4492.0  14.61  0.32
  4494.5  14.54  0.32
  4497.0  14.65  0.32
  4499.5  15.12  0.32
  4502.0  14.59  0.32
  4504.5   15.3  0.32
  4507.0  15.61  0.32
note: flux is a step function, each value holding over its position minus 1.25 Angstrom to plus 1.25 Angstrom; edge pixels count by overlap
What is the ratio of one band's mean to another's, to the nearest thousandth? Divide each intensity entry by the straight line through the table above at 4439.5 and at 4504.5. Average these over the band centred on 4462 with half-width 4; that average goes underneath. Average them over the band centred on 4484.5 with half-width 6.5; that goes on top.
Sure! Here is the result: 1.034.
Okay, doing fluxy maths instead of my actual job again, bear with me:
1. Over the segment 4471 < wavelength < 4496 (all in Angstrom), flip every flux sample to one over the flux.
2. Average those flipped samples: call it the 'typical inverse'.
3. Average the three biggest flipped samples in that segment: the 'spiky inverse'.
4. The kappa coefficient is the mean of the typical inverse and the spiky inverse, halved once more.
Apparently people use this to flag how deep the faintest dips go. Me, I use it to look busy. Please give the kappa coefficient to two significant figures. 0.036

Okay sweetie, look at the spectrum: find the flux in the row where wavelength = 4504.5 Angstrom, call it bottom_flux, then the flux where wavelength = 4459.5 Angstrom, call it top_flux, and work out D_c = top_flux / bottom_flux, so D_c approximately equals 0.83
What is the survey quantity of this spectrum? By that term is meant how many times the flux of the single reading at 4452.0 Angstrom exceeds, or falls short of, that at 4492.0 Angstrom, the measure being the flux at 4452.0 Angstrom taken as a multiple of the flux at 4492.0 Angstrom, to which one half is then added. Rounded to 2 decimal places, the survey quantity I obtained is 1.50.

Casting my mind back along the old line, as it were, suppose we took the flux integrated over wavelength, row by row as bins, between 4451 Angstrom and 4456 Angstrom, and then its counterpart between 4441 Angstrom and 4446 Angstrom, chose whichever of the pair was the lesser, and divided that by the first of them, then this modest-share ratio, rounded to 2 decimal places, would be 1.00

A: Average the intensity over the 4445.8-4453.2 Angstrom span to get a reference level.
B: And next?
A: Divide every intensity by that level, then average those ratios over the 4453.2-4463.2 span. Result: 0.89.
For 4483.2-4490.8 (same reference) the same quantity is 1.01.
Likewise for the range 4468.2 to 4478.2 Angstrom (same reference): 1.03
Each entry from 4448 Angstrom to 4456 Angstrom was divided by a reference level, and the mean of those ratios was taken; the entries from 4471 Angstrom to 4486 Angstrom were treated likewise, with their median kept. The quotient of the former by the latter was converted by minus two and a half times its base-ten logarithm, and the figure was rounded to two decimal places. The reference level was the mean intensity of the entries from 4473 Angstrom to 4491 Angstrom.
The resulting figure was 0.10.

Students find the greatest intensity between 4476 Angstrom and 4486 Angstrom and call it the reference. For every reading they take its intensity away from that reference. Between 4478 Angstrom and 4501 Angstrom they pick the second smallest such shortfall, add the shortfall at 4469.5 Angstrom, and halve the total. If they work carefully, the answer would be 1.19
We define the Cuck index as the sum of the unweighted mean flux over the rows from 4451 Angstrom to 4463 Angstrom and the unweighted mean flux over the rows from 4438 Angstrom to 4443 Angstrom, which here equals 26.9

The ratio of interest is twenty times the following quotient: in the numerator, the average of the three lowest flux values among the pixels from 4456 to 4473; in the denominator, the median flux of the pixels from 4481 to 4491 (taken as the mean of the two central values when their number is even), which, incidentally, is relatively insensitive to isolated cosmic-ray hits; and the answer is 18.7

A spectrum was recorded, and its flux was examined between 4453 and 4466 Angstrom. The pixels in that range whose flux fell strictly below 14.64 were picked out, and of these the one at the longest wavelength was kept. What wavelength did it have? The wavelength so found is 4464.5 Angstrom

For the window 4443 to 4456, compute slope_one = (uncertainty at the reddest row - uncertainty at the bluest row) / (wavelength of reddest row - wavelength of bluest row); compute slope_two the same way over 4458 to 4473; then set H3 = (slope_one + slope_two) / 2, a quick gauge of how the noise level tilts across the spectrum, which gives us -0.0010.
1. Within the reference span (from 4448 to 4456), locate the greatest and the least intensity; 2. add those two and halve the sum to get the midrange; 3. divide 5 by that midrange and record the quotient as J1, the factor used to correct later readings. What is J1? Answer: 0.379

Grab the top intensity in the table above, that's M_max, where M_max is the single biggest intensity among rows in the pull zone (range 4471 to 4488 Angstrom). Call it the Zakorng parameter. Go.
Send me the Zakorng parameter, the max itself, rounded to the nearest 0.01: 15.61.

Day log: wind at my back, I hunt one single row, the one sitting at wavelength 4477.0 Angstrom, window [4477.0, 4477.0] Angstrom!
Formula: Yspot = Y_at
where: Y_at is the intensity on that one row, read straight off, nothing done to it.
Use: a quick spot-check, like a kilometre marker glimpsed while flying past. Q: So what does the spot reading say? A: 15.61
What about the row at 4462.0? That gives 13.45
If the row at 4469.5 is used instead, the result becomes 13.72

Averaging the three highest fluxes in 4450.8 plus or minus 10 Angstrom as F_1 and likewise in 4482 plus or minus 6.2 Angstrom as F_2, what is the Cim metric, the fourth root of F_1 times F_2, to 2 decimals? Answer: 3.85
